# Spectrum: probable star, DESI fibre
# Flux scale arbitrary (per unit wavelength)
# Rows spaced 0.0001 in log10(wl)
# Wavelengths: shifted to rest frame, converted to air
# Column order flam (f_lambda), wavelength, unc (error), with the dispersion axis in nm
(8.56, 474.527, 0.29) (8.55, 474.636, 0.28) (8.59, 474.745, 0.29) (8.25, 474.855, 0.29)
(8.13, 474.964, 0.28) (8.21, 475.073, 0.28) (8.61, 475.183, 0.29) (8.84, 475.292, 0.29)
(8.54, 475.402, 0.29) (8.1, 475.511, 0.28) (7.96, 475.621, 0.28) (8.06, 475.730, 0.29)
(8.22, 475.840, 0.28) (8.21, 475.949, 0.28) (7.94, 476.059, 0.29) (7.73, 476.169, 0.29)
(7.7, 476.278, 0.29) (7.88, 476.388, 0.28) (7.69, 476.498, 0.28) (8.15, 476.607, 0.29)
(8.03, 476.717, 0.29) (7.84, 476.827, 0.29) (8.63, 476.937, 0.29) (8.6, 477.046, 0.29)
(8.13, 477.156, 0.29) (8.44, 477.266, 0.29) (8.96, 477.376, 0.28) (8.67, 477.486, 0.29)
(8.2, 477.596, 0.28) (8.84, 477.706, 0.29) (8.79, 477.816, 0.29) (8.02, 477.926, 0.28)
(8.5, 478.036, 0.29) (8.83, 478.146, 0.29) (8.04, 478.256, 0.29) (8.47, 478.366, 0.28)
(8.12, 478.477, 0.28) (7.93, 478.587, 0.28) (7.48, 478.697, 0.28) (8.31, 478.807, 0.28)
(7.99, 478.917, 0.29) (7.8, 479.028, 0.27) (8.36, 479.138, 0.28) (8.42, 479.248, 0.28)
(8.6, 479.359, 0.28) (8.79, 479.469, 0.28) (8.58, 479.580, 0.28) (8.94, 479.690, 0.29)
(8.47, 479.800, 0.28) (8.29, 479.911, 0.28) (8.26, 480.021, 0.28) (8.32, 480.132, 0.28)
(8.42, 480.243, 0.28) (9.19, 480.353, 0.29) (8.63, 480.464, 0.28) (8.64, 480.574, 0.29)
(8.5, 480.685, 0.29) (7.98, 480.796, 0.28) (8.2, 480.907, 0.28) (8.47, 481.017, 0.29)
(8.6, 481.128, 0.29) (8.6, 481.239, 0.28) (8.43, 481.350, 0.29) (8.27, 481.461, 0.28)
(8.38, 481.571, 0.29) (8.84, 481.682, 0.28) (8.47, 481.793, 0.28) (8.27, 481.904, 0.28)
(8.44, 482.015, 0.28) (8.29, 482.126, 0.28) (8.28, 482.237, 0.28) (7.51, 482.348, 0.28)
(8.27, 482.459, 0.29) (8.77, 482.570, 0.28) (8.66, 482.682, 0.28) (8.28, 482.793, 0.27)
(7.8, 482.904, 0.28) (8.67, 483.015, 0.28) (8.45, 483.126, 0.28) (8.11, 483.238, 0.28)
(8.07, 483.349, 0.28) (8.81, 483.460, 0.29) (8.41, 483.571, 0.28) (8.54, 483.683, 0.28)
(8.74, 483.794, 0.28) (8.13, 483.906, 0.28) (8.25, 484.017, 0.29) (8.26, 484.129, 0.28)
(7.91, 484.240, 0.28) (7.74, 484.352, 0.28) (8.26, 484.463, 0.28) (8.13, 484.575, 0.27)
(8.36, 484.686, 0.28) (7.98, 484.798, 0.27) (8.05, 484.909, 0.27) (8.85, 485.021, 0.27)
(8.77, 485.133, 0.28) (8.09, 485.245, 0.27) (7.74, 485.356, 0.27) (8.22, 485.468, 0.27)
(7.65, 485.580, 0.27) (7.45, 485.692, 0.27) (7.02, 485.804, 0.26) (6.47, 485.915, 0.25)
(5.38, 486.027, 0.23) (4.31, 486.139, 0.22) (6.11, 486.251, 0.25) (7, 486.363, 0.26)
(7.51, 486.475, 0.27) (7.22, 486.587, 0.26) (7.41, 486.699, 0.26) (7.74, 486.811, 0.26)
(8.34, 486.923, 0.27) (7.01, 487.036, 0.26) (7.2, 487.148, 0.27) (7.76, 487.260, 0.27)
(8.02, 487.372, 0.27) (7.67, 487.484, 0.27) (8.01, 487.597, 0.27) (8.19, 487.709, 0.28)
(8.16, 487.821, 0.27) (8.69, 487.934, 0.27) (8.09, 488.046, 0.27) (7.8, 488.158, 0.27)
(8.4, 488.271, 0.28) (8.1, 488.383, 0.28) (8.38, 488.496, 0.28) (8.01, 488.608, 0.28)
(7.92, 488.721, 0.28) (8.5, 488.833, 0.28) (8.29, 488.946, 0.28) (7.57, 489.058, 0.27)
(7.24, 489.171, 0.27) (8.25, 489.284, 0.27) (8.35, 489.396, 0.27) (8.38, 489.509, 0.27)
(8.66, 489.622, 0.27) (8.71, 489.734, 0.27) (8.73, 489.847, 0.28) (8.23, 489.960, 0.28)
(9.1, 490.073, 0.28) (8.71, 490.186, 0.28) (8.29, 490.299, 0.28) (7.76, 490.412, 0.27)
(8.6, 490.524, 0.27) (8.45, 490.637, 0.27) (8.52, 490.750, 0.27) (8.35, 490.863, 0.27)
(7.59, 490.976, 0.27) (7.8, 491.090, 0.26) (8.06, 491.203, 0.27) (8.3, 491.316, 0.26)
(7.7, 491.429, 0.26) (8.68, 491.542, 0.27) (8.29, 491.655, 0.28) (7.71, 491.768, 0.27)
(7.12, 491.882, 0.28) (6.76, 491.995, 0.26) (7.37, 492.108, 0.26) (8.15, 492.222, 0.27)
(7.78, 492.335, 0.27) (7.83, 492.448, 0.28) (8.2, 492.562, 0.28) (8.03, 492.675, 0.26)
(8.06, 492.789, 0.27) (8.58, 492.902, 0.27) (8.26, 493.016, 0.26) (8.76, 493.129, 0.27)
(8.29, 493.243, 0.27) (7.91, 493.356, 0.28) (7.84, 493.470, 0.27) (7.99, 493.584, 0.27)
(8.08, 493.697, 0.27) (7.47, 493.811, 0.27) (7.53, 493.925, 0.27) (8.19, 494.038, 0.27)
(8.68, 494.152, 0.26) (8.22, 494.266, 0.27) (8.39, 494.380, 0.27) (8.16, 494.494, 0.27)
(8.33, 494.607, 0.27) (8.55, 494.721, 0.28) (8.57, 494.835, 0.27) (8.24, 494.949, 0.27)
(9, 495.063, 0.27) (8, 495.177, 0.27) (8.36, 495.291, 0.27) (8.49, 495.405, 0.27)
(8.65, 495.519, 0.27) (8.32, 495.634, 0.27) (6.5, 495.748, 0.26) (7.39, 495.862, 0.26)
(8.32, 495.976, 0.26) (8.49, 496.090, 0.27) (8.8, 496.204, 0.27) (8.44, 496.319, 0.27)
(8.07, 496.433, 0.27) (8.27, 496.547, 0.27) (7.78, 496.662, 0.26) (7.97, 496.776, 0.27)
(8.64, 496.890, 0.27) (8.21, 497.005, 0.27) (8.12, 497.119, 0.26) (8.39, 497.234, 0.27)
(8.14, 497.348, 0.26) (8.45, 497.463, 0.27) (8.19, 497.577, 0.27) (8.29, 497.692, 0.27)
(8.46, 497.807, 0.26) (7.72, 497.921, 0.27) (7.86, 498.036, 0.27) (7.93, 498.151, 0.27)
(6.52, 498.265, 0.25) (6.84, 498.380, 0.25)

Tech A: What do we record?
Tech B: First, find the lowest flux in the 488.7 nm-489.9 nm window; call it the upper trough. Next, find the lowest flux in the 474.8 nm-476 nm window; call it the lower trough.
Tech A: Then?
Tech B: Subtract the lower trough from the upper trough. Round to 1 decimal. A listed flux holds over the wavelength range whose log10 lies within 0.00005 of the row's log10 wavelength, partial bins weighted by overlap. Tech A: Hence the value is -0.7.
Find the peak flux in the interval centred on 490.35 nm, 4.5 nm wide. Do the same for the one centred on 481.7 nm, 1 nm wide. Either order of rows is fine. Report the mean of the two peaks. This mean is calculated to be 8.97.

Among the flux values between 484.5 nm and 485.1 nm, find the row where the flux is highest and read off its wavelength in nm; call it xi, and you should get 485.021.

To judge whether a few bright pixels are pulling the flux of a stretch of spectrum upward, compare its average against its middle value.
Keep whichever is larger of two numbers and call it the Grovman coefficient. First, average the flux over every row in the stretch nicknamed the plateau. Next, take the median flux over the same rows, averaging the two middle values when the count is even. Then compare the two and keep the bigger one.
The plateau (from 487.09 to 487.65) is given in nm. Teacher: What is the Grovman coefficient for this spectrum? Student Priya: 7.8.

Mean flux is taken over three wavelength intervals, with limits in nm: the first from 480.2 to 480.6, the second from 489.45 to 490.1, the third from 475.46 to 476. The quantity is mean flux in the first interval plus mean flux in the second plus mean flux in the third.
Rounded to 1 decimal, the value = 25.5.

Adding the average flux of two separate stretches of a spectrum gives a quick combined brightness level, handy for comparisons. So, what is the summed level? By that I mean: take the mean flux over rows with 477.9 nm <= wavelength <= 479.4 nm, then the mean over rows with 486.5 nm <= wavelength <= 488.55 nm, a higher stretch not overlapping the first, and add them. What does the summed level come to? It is 16.1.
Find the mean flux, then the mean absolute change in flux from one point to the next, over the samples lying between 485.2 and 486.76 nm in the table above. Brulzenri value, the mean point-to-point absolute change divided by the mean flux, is 0.093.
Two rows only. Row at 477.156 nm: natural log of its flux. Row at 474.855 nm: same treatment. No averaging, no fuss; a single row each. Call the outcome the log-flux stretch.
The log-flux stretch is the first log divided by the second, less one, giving -0.007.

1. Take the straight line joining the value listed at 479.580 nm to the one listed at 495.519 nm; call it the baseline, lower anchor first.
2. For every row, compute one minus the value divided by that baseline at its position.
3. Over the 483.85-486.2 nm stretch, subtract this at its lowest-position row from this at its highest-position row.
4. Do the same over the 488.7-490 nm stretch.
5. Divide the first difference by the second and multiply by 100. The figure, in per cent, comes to -1258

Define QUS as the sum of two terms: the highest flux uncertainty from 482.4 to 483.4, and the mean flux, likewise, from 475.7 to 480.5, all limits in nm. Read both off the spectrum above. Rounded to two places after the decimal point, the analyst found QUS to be 8.60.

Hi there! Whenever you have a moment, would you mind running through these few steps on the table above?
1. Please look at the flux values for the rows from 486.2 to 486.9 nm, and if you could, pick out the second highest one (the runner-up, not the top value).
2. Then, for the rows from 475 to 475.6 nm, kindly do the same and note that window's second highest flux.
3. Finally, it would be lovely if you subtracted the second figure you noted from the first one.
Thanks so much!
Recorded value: -1.1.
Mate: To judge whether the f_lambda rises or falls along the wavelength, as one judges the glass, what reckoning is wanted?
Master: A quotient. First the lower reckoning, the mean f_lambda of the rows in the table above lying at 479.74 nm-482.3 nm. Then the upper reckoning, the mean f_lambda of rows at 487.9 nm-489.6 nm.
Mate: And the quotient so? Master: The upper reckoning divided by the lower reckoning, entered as 0.96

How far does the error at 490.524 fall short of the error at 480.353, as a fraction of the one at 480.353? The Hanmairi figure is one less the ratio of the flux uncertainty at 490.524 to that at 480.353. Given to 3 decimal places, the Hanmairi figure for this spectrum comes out 0.069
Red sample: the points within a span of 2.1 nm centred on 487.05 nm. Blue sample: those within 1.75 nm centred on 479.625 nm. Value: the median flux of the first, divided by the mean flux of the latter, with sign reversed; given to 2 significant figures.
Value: -0.91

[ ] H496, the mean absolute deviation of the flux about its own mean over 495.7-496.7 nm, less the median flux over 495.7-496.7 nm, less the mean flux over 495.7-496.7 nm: -15.8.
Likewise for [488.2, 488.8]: -16.1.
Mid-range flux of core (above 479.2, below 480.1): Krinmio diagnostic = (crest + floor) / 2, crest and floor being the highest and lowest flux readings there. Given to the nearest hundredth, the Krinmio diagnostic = 8.60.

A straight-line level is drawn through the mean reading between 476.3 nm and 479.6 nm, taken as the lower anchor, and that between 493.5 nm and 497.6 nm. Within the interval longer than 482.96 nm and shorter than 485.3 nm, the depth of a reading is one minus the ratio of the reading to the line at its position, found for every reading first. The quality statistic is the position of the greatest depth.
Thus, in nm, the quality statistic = 484.352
